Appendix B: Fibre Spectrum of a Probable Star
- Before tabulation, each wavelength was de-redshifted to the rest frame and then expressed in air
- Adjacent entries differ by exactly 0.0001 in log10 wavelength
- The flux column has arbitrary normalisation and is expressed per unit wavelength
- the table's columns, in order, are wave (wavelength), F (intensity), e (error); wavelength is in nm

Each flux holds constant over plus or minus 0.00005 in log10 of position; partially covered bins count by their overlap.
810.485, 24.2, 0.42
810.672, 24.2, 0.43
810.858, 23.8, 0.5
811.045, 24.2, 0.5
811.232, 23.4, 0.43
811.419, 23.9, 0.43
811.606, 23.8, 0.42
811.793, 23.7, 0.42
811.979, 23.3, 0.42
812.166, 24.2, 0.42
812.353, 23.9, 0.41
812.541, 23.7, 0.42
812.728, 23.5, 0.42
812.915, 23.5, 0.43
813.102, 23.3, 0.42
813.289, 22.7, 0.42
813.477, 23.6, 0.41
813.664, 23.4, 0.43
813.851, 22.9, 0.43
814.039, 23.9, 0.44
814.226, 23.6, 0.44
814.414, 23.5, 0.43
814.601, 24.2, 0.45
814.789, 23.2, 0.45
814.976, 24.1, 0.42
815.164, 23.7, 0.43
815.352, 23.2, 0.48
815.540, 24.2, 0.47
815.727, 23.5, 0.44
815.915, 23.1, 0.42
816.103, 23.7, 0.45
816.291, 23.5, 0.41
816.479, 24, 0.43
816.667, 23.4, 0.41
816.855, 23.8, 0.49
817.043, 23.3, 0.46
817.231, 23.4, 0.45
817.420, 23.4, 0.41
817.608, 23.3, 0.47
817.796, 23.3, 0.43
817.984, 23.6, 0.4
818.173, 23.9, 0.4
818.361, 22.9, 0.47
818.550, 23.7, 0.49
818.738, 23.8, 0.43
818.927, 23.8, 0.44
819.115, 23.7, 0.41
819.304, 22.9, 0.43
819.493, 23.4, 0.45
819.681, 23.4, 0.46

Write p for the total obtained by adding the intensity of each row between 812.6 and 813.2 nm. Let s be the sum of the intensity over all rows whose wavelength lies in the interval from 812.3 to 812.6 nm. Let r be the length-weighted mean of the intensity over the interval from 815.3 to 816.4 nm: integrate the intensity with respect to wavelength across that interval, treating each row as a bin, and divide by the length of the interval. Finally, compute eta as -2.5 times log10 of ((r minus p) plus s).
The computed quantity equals 0.2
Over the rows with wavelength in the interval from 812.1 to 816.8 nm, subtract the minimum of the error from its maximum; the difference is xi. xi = 0.070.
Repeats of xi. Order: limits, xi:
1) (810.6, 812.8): 0.090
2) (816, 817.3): 0.080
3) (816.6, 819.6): 0.090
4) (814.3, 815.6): 0.060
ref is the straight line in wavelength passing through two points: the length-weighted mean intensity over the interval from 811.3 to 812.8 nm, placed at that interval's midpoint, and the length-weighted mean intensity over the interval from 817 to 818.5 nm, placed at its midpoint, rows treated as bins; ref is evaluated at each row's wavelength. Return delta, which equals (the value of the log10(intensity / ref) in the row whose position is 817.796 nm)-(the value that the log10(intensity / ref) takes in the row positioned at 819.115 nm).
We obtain -0.009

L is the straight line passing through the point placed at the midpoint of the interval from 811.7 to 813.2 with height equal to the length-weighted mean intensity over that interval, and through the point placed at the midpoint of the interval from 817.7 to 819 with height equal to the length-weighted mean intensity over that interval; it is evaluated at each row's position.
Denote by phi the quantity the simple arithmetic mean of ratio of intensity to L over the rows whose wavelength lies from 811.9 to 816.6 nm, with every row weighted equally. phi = 1.00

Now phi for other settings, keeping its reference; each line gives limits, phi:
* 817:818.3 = 0.99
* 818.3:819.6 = 1.00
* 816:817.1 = 1.00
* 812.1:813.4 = 1.00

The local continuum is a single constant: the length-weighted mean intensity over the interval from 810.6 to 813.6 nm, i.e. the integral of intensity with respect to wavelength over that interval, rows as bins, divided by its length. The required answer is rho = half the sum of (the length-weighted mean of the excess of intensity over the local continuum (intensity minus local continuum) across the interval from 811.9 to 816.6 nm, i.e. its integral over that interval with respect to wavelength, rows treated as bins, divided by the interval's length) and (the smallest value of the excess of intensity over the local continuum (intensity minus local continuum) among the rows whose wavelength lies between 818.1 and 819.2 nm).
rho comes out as -0.425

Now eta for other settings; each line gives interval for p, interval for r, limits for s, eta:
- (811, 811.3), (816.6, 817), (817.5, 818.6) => -5.2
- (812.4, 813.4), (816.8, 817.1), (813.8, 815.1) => -4.6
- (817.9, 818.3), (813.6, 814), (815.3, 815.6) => -3.4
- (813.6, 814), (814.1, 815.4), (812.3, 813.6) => -5.4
